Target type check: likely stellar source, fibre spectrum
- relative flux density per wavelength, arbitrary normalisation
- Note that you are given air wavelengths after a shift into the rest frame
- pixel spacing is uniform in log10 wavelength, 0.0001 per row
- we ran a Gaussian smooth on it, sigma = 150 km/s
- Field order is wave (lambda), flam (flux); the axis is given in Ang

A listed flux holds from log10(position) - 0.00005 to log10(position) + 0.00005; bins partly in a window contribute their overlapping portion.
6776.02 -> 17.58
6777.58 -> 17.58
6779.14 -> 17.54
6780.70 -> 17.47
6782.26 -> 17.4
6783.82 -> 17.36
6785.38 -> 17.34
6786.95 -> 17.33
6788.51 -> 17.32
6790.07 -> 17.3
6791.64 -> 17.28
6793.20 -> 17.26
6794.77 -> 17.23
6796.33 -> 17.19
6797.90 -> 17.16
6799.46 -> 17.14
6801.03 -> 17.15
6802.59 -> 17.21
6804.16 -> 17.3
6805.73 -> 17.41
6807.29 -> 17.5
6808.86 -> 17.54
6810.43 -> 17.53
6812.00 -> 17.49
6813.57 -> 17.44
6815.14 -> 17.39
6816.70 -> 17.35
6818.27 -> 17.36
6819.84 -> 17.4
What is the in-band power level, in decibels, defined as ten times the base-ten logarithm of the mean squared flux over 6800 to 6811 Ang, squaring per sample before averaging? 24.8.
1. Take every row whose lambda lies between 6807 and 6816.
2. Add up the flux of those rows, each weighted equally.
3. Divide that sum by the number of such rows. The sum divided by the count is 17.5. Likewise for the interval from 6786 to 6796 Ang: 17.3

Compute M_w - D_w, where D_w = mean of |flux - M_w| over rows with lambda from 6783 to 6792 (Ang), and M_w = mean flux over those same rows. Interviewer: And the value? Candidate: 17.3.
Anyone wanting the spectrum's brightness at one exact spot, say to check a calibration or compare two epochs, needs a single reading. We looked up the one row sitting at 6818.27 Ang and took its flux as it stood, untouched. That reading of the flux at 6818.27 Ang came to 17.36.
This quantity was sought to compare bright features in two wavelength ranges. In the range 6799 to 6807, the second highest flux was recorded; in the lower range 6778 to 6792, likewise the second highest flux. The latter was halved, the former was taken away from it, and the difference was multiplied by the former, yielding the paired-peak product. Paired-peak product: -148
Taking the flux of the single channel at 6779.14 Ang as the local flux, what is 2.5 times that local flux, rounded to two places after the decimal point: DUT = 43.85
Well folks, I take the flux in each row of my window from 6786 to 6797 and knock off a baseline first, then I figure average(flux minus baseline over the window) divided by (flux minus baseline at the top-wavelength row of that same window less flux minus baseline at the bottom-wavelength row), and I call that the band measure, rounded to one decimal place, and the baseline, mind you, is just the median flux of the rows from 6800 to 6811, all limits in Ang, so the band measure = 1.0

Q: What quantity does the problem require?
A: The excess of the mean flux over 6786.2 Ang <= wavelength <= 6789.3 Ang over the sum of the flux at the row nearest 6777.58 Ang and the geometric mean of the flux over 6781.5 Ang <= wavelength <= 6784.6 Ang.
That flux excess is -17.6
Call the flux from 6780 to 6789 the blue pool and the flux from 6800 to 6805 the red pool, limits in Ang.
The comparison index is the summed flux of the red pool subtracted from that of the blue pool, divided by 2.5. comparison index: 21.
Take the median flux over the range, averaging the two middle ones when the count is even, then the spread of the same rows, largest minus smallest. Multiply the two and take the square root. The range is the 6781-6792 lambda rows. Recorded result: 1.4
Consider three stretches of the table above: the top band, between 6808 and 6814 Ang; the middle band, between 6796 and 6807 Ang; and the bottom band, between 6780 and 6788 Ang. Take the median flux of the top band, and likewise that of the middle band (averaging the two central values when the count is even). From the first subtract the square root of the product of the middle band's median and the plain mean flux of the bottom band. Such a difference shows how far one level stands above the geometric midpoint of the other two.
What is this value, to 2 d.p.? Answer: 0.23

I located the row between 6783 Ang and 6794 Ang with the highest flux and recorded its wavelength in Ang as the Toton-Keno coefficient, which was 6783.82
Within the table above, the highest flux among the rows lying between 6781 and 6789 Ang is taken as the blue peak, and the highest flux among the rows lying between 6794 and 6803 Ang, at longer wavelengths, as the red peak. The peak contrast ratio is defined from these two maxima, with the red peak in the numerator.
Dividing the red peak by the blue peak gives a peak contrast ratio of 0.990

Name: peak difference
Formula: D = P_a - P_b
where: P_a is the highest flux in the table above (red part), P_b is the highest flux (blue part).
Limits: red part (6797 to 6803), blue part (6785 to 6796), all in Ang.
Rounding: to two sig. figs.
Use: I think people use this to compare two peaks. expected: -0.13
